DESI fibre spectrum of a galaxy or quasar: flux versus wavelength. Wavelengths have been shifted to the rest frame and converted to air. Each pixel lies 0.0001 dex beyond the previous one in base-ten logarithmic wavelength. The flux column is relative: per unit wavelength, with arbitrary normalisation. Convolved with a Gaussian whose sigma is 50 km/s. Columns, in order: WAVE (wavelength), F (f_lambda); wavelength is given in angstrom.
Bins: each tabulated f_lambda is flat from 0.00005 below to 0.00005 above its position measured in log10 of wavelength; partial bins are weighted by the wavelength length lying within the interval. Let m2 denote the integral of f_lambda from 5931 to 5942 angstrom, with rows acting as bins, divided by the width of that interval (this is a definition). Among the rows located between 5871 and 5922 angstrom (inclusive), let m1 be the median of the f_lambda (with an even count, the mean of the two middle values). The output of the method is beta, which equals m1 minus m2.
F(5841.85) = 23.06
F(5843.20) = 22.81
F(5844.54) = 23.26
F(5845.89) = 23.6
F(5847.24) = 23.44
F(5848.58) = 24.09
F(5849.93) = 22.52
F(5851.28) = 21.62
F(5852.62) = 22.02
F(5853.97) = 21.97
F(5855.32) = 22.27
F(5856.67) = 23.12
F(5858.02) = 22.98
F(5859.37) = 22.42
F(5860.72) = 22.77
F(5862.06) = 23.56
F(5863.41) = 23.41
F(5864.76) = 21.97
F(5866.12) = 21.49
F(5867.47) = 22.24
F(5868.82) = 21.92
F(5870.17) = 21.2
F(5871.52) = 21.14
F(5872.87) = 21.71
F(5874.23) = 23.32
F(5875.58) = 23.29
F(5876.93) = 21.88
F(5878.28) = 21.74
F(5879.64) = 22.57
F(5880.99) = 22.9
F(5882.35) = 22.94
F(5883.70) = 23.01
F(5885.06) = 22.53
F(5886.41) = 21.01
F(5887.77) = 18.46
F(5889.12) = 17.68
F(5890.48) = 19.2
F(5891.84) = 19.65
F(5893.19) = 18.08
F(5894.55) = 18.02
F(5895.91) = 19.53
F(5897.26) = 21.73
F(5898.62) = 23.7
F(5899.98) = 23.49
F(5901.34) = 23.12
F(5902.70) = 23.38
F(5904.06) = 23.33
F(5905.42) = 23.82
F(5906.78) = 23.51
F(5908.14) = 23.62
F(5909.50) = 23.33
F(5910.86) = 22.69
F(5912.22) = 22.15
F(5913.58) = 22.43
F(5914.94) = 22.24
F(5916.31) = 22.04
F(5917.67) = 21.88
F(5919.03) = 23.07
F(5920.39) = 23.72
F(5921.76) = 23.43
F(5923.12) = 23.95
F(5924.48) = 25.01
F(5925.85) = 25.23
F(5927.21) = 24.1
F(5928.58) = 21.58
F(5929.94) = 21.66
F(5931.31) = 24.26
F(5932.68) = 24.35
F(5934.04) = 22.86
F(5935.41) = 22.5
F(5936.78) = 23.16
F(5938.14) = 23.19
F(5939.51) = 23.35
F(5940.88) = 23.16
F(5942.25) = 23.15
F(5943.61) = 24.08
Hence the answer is -0.8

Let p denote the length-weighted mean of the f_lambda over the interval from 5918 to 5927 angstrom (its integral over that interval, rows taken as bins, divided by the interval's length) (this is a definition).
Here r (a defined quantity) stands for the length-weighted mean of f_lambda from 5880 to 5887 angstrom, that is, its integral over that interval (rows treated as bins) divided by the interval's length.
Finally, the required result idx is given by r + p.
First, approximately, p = 24.0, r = 22.5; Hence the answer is 46.5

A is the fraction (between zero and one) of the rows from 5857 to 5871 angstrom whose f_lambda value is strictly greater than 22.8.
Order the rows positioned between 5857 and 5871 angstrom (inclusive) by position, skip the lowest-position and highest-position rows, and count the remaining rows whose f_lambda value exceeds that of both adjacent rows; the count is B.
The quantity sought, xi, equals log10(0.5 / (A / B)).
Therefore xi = 0.52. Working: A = 0.30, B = 2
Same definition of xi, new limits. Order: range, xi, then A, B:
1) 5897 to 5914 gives 0.46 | 0.69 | 4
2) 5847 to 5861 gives 0.62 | 0.36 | 3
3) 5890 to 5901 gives 0.60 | 0.25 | 2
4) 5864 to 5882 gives 0.64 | 0.23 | 2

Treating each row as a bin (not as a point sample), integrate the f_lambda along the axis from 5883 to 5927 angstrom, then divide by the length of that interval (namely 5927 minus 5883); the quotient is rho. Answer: 22.2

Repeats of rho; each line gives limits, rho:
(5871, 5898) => 21.0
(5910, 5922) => 22.6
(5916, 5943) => 23.3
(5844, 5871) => 22.6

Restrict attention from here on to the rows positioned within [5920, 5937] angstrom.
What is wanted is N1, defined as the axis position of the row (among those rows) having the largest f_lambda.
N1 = 5925.85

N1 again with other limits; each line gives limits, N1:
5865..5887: 5874.23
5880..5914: 5905.42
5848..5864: 5848.58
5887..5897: 5891.84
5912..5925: 5924.48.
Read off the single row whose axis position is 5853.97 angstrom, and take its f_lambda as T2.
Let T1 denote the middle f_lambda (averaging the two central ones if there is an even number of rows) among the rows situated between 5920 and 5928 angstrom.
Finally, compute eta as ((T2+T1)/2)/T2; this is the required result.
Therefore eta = 1.05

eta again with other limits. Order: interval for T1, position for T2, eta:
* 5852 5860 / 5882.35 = 0.99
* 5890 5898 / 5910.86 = 0.93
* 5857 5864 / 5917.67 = 1.03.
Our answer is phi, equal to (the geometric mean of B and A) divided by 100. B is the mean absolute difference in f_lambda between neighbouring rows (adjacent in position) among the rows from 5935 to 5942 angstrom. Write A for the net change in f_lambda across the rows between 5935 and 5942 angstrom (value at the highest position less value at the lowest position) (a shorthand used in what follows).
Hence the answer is 0.0041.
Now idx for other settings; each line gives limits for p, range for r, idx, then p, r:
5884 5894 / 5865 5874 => 41.3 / 19.6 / 21.7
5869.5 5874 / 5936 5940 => 44.7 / 21.5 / 23.2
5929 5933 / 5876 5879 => 45.1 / 23.2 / 21.9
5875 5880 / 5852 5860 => 44.8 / 22.3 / 22.4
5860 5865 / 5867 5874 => 44.8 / 23.0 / 21.7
